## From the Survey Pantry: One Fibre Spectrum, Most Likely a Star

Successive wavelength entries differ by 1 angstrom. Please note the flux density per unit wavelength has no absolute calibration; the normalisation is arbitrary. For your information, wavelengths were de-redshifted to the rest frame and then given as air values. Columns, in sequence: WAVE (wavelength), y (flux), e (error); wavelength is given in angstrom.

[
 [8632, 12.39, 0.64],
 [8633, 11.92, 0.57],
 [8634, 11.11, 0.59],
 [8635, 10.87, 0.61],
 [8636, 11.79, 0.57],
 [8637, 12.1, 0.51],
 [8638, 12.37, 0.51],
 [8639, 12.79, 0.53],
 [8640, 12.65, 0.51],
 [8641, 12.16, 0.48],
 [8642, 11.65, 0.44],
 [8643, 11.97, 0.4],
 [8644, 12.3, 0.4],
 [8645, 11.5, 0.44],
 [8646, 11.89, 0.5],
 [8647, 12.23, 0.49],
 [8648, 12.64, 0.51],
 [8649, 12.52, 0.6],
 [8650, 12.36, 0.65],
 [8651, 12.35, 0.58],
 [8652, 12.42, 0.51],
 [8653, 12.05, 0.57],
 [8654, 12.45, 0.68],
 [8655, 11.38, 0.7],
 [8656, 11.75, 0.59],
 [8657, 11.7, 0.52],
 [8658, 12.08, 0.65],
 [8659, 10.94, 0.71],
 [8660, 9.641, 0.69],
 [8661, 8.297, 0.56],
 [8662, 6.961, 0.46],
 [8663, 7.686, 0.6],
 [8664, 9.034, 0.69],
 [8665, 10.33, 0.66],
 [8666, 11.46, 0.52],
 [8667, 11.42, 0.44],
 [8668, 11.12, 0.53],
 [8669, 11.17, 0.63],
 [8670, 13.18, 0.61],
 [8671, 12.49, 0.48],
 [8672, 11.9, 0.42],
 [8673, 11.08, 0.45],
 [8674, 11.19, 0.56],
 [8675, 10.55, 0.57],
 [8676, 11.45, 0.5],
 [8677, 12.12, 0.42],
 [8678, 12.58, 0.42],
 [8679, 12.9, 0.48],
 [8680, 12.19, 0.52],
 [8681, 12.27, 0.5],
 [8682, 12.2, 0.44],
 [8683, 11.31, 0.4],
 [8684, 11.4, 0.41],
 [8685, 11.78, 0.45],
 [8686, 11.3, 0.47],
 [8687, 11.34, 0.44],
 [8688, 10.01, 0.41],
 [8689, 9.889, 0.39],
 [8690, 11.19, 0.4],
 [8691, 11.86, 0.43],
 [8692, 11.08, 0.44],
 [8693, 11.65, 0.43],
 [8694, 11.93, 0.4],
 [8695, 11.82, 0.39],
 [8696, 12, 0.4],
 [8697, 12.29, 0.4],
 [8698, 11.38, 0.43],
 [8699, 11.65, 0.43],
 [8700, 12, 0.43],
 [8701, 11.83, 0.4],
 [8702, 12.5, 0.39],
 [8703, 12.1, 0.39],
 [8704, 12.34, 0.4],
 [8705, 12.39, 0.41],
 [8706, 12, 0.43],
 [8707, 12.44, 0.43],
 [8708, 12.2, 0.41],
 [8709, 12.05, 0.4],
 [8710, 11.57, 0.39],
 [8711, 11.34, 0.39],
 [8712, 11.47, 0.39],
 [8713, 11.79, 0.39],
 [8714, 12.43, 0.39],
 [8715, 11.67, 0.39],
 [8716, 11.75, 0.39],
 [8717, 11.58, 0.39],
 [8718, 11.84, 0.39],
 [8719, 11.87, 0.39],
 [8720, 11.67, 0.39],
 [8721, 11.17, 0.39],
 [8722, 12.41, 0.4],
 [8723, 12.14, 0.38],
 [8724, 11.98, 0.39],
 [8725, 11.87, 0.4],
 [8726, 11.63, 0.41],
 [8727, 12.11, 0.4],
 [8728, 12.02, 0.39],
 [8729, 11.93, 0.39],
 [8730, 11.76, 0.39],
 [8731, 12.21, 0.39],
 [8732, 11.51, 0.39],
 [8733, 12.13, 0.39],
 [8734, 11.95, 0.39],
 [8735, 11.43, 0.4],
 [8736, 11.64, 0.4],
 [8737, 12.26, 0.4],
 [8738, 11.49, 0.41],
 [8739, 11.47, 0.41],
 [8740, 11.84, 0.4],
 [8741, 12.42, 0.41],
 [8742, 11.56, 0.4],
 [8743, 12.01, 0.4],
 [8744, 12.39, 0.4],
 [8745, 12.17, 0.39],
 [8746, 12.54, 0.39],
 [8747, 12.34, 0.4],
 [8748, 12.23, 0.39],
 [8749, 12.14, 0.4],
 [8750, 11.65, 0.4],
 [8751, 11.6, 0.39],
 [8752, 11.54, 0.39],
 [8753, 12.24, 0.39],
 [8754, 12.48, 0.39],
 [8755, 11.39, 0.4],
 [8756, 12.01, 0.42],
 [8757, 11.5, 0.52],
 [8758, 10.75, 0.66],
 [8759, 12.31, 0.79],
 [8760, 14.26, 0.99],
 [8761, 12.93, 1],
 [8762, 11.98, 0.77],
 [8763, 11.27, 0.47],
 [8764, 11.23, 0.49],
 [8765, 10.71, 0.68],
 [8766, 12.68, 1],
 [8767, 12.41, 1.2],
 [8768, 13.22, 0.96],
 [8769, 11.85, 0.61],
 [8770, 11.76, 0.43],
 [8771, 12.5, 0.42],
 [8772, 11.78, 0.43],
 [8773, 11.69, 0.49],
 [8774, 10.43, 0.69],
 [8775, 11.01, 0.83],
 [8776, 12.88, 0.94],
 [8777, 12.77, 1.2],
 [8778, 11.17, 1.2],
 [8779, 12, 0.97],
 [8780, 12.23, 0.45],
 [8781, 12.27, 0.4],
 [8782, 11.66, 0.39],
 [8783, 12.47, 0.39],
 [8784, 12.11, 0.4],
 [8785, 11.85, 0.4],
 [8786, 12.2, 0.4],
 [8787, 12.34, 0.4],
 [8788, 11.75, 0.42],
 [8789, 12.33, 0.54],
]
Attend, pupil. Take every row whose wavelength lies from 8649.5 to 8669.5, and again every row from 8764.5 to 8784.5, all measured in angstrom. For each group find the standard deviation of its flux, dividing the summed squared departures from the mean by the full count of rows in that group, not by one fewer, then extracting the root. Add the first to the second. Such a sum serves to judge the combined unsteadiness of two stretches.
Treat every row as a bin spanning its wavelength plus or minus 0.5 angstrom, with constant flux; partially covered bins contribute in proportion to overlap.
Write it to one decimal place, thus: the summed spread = 2.3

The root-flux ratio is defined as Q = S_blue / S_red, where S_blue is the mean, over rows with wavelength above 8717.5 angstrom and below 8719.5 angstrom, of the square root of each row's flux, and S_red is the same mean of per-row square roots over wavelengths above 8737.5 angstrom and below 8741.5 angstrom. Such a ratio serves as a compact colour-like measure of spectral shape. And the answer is 1.00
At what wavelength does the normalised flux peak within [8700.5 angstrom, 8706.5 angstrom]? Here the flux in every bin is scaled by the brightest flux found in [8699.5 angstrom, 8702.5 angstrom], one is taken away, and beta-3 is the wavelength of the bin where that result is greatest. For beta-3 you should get 8702 angstrom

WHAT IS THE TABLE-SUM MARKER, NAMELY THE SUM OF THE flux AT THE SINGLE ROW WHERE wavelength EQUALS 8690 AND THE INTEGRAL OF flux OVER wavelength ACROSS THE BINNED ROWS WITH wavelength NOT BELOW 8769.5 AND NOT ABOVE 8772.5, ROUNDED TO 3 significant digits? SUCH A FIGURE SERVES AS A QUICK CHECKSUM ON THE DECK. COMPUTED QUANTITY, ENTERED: 47.2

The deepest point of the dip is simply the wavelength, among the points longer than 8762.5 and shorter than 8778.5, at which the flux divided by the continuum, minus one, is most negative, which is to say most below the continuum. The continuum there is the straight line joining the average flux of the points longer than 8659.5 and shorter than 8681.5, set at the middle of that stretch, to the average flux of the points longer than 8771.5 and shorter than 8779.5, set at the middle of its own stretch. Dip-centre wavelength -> 8774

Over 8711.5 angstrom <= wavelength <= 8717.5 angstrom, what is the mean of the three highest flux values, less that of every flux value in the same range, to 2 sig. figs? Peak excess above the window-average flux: 0.21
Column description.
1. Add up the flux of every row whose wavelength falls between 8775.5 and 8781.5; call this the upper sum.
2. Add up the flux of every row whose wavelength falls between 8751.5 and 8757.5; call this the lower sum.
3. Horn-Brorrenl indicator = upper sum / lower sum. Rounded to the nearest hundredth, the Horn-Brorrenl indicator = 1.03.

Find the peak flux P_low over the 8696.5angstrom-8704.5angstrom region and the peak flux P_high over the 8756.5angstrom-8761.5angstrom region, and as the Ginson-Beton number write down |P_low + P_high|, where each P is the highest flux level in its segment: 26.8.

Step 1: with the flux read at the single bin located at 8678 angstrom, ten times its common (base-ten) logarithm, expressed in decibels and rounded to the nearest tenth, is 11.0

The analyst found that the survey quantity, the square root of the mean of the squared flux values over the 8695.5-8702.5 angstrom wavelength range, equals 12.0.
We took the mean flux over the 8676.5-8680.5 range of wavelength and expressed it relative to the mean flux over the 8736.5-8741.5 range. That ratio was 1.05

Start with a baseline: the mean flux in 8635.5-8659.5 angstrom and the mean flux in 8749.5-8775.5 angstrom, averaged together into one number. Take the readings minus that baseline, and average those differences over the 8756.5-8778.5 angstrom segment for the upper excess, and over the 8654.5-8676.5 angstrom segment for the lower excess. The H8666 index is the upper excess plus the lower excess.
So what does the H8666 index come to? -1.3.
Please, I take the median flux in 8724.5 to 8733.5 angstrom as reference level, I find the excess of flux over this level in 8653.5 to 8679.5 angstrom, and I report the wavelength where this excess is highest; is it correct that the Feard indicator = 8670 angstrom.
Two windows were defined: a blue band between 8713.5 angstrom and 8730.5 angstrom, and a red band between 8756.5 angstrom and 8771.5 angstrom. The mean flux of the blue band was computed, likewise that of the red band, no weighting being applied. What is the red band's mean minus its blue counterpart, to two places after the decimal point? 0.22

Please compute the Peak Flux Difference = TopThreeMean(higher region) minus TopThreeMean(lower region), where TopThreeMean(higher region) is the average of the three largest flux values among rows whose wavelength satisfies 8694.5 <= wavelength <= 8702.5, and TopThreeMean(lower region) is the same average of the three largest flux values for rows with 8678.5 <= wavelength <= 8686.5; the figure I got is -0.19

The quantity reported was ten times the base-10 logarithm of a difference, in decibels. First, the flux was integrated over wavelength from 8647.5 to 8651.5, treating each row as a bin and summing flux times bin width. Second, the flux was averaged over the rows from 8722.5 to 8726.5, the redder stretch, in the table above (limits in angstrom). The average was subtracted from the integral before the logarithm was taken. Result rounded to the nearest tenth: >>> 15.8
